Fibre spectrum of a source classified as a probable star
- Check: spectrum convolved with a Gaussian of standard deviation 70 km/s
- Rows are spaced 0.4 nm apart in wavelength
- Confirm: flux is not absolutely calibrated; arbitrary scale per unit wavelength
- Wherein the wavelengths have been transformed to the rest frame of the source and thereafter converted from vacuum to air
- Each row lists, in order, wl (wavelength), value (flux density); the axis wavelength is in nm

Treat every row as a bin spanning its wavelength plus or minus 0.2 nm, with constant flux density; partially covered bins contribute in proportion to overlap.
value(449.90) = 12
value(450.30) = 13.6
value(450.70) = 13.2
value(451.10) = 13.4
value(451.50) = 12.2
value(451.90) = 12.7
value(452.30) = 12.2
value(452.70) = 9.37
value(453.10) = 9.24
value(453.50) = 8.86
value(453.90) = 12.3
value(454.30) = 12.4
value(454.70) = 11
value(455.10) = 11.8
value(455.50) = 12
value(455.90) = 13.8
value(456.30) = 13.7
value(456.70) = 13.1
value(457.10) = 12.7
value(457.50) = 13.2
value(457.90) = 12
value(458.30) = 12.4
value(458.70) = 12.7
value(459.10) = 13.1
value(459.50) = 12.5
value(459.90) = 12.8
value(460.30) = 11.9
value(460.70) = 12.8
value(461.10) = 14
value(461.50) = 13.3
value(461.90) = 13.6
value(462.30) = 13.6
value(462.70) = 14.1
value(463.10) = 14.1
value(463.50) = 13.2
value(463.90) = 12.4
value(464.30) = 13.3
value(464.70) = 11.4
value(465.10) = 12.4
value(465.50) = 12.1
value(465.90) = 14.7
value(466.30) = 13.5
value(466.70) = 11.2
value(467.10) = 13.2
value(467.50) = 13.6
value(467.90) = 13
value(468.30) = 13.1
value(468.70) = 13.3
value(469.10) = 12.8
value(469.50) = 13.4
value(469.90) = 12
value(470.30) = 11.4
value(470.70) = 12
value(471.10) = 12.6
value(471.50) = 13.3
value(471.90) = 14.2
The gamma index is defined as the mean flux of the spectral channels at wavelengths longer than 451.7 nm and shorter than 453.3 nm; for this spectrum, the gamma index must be 10.9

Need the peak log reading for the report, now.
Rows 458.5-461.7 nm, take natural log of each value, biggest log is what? 2.64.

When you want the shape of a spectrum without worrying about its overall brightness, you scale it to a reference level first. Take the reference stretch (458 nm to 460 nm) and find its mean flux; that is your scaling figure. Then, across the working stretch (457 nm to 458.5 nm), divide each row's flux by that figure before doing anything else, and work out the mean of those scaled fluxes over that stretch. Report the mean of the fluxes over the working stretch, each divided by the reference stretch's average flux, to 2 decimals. 0.99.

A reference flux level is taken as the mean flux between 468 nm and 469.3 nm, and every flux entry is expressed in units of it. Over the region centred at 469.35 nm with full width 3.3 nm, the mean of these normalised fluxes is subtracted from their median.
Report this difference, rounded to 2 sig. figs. 0.021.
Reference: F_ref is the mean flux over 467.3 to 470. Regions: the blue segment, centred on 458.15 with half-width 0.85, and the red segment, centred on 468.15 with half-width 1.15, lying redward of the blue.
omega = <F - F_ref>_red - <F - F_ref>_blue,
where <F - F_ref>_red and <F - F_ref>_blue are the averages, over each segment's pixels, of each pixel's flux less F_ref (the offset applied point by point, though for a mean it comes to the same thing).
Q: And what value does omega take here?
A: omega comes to 0.6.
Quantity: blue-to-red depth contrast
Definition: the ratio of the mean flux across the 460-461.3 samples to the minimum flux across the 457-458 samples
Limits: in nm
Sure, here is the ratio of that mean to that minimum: 1.07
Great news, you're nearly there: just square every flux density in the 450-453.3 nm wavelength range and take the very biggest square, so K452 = 185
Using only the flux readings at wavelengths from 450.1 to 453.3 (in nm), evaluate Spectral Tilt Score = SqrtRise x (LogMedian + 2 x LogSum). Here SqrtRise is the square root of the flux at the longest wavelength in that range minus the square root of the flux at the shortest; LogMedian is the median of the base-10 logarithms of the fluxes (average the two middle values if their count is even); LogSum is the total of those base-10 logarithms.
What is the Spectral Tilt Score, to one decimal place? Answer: -11.9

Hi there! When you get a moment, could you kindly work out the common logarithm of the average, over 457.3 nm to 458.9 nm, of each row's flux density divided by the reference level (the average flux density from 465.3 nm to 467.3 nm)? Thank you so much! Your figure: -0.012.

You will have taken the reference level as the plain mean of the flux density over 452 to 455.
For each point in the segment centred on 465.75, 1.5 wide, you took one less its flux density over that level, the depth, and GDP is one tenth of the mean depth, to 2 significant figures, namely -0.022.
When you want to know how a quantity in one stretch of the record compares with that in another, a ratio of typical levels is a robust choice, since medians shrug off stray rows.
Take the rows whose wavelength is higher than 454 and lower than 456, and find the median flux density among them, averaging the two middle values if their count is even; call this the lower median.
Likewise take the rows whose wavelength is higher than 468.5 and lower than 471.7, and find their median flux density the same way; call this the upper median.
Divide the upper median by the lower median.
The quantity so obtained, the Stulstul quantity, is 1.06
